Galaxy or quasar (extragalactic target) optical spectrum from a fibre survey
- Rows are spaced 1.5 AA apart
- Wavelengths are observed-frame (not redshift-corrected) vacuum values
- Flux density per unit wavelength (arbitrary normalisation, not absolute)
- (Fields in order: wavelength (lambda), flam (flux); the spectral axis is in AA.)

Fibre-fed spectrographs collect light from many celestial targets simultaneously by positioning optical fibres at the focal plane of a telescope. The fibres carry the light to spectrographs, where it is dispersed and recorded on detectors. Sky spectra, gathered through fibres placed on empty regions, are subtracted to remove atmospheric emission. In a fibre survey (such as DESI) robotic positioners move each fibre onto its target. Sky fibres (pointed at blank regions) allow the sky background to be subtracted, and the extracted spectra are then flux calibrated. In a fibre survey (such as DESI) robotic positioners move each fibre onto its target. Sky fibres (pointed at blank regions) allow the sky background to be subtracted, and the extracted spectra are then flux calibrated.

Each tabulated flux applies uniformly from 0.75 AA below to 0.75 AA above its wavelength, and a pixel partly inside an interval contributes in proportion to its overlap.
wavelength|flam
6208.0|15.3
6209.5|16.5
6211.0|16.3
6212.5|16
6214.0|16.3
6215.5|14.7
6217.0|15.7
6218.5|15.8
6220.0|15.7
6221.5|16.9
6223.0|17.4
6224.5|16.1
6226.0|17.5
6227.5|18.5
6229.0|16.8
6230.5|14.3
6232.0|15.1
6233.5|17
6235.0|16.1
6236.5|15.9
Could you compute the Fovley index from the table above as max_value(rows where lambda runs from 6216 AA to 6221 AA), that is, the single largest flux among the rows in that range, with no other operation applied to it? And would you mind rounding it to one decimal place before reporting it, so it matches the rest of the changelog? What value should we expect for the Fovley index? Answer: 15.8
